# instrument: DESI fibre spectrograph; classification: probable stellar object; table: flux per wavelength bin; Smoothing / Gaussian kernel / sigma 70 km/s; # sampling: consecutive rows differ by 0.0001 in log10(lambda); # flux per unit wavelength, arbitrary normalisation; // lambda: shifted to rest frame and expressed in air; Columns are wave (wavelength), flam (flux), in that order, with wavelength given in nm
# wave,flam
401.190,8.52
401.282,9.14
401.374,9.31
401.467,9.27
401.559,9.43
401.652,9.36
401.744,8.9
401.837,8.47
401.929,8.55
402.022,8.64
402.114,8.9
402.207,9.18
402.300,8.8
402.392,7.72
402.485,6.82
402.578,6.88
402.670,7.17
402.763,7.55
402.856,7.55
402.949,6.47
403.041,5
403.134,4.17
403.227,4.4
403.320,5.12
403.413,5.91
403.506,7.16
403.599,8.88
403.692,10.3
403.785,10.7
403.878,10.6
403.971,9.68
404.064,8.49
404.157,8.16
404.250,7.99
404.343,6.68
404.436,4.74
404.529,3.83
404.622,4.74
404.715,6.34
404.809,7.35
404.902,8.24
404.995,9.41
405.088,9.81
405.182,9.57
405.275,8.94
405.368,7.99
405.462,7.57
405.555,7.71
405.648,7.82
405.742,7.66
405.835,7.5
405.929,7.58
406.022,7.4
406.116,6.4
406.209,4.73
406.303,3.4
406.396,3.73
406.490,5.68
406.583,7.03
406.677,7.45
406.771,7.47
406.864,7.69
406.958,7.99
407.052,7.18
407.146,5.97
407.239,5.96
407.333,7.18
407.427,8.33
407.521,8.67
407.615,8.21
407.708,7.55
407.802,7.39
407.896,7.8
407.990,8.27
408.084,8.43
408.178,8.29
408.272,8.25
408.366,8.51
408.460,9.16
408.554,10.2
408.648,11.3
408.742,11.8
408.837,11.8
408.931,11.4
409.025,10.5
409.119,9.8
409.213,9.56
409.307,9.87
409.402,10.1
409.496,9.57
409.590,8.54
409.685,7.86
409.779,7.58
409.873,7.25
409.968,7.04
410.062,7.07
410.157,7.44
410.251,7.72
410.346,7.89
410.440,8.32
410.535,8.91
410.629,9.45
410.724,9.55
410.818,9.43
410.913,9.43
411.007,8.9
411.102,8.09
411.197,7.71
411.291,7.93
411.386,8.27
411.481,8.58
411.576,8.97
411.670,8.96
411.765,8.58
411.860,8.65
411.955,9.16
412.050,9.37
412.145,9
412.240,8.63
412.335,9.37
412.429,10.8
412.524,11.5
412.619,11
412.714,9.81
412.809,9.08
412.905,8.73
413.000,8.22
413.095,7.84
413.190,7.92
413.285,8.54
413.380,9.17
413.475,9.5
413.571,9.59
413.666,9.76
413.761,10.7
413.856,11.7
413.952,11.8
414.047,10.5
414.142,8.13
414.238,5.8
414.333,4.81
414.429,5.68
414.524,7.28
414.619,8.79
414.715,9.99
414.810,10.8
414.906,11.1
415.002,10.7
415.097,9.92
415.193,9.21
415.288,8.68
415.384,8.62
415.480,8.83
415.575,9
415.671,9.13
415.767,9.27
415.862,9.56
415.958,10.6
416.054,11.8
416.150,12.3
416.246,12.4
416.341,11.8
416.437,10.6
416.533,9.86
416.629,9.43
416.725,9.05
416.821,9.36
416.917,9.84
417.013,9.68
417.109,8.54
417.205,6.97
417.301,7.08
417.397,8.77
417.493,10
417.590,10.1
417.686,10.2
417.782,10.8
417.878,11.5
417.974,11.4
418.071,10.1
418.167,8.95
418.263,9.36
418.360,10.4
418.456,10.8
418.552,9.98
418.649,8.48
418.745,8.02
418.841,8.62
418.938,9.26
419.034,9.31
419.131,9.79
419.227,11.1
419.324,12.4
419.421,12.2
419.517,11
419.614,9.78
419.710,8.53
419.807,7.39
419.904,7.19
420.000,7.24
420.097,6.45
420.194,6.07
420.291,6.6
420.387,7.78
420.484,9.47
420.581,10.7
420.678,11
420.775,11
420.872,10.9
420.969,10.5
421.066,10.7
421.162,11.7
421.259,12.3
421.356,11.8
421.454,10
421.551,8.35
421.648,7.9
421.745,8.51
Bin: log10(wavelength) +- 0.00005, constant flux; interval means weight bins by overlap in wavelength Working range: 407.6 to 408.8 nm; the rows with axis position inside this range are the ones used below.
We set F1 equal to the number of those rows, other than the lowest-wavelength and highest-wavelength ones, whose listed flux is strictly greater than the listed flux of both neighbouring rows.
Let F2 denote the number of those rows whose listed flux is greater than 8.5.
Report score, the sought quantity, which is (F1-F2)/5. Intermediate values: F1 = 1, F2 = 5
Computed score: -0.8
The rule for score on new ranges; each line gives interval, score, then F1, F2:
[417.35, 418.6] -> -2.2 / 2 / 13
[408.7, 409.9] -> -1.8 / 1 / 10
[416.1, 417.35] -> -1.8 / 2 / 11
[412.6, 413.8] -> -2.0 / 0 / 10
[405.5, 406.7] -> 0.4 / 2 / 0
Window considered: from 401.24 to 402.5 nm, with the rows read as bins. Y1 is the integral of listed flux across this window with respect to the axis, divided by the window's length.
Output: 8.8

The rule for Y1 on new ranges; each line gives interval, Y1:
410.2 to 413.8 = 9.0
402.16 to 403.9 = 7.3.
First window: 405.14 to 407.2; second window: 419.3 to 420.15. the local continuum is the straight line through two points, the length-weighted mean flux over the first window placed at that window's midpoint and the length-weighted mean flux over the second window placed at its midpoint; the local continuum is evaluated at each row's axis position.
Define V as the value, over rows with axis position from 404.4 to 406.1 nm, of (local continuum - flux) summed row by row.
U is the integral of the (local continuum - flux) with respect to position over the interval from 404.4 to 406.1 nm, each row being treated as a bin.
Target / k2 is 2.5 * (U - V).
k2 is 24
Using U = -1.0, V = -10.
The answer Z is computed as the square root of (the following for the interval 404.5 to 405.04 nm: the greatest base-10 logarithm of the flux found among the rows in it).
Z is 0.99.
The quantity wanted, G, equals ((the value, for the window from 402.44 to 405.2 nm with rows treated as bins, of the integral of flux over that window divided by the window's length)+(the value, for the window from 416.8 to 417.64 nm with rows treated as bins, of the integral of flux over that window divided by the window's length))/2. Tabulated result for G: 8.1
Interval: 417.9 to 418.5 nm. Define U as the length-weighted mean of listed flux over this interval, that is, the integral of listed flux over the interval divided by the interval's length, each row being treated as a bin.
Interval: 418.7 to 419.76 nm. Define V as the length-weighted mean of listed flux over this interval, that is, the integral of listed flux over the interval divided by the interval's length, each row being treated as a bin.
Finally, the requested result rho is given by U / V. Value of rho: 1.02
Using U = 10.2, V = 10.0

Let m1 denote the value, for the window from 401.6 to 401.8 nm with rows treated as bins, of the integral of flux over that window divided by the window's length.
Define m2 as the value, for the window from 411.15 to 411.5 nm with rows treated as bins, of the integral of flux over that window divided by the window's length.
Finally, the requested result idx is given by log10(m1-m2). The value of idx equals 0.0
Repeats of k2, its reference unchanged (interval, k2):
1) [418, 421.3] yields 42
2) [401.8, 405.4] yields 87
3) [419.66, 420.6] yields -30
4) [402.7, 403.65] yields -8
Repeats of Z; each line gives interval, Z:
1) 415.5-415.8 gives 0.98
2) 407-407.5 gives 0.96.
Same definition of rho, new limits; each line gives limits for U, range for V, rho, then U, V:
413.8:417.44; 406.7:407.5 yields 1.29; 9.4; 7.3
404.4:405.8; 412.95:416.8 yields 0.79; 7.5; 9.5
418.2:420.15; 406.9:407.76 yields 1.26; 9.4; 7.5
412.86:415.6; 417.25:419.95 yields 0.93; 9.0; 9.7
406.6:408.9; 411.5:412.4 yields 0.93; 8.4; 9.0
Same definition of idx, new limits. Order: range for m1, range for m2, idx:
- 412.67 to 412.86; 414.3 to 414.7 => 0.4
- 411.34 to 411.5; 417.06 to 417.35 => -0.1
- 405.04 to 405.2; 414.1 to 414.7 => 0.4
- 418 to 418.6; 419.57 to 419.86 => 0.2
